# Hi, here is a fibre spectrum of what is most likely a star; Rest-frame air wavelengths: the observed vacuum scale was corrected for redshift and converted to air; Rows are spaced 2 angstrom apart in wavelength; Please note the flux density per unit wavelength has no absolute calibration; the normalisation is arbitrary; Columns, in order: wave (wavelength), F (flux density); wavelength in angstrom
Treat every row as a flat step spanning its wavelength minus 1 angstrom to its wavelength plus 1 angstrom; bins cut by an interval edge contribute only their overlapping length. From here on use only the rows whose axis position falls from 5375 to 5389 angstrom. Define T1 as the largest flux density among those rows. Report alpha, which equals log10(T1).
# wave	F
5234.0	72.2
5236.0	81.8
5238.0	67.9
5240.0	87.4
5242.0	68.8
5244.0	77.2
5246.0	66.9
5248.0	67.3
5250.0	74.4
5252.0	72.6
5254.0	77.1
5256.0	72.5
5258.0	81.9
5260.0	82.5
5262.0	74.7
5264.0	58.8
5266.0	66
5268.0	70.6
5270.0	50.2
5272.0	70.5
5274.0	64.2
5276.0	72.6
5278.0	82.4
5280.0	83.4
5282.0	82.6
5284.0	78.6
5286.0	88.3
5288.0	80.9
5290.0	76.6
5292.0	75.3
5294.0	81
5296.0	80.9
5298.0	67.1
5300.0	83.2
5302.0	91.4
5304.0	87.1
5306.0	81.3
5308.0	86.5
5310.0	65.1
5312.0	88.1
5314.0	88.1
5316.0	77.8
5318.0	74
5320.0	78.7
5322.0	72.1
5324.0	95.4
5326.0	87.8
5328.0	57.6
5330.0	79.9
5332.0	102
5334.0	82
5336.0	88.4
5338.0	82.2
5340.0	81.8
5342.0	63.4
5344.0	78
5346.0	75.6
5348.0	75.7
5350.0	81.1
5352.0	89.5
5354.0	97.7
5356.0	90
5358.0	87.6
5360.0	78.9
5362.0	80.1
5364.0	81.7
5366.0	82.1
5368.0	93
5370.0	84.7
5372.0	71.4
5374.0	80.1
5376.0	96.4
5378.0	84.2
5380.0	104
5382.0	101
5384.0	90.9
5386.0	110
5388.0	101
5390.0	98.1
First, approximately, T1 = 110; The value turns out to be 2.04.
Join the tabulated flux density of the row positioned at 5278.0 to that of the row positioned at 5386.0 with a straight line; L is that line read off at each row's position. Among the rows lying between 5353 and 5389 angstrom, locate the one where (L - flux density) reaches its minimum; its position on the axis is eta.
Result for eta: 5386.0 angstrom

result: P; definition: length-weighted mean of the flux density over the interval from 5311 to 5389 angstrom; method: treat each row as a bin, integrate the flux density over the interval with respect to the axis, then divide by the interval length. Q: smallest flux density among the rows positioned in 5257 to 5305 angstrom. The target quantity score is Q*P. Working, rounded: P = 85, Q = 50.2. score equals 4266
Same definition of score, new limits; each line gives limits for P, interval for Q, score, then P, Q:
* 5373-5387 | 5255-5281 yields 4780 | 95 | 50.2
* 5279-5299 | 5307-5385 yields 4577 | 79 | 57.6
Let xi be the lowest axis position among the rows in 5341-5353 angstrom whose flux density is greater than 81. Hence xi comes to 5350.0 angstrom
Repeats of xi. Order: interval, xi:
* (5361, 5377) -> 5364.0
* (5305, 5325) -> 5306.0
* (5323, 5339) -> 5324.0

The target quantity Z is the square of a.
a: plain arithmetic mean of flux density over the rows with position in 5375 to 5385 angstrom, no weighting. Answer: 9082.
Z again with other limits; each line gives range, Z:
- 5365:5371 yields 7500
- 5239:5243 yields 6100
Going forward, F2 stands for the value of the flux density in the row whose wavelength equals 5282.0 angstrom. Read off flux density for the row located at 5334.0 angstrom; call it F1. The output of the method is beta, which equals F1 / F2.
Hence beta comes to 0.99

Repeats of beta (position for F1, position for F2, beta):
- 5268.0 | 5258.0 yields 0.86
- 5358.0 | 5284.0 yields 1.11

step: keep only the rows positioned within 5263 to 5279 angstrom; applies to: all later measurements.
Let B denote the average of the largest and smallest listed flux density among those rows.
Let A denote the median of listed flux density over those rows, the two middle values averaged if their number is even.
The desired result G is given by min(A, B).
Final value 66.3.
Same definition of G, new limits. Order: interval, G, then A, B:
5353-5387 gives 87.6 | 88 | 90.7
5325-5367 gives 79.8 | 82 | 79.8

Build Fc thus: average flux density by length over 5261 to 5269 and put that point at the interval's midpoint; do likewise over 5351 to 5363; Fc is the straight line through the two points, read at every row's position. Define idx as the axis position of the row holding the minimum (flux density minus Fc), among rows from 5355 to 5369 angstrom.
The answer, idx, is 5360.0 angstrom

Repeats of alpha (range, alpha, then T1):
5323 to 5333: 2.01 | 102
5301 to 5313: 1.96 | 91.4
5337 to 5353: 1.95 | 89.5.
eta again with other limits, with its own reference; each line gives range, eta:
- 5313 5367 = 5332.0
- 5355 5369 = 5356.0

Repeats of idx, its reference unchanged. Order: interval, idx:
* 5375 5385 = 5378.0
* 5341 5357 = 5342.0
